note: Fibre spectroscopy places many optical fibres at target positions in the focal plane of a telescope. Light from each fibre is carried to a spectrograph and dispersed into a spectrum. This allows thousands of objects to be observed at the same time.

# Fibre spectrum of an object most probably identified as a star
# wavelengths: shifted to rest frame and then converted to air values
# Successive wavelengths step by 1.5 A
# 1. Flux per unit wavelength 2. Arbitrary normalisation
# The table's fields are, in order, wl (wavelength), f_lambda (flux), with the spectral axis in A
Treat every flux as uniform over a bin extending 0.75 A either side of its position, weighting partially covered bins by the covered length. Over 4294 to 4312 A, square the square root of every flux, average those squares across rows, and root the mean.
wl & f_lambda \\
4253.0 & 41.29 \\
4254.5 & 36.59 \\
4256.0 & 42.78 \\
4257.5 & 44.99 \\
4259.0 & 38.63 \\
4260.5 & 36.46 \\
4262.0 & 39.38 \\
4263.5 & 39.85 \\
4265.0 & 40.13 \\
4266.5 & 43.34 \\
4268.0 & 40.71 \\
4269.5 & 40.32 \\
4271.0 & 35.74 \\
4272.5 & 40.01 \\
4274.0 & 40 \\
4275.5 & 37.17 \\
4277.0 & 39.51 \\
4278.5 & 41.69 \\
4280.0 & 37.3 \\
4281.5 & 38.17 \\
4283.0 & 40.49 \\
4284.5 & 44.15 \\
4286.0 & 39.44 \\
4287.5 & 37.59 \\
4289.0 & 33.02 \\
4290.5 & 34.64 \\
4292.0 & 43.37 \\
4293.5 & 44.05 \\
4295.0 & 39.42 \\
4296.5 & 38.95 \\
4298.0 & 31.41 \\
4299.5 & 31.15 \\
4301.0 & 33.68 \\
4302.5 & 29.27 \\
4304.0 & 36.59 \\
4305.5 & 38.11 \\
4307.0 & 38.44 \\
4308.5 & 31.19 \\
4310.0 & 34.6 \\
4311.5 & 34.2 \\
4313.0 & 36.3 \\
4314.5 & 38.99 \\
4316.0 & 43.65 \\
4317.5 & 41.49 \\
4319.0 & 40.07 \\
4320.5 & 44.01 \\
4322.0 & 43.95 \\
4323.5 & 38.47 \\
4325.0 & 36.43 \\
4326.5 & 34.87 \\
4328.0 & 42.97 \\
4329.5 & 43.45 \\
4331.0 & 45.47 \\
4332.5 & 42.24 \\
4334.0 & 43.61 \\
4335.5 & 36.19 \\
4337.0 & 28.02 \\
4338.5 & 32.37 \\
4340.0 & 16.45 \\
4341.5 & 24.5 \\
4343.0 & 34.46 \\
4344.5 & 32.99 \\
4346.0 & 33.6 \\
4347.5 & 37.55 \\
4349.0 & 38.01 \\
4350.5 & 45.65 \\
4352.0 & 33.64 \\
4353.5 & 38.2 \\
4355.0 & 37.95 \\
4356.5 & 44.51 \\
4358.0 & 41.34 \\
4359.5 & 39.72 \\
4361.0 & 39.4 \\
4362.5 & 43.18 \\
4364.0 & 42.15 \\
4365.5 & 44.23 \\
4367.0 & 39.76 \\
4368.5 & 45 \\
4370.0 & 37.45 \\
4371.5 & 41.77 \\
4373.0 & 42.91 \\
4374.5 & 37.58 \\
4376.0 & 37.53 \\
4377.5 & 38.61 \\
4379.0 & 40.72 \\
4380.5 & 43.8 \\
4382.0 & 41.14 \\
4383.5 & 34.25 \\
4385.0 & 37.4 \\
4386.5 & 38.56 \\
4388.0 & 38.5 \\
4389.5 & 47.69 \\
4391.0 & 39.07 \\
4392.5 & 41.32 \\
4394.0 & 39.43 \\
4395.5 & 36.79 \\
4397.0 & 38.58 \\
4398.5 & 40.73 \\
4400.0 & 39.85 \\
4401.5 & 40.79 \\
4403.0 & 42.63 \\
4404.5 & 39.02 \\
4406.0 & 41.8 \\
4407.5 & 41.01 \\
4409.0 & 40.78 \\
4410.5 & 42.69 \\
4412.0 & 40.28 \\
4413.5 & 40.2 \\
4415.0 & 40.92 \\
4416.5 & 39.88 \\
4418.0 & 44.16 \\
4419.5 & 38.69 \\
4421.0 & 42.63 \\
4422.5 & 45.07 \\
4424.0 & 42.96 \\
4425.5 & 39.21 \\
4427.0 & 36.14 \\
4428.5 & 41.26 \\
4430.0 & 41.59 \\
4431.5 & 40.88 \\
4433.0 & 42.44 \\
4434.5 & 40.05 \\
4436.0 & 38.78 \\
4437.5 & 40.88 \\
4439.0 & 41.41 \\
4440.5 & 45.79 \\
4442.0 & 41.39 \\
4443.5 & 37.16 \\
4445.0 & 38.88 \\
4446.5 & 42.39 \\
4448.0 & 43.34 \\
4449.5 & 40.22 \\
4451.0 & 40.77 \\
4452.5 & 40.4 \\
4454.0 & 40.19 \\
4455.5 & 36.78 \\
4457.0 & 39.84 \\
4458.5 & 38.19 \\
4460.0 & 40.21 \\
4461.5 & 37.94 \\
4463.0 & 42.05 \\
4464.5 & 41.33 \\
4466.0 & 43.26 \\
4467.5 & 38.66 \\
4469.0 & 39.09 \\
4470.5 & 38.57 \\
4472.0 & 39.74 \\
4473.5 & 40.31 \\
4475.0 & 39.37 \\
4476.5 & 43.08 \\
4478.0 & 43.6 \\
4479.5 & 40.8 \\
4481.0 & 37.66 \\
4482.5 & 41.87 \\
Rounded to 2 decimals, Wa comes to 5.89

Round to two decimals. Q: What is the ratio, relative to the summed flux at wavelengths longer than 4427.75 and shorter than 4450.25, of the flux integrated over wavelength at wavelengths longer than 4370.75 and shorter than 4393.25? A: 1.46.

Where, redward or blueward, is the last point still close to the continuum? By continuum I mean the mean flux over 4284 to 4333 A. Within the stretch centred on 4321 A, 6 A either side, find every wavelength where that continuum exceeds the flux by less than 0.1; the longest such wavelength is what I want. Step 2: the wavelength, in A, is 4323.5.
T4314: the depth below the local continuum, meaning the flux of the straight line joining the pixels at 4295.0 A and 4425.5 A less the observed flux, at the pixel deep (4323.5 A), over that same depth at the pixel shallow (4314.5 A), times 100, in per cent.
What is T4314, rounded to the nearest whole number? 227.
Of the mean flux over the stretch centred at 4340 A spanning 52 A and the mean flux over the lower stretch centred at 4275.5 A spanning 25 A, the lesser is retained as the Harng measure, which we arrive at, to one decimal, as 38.4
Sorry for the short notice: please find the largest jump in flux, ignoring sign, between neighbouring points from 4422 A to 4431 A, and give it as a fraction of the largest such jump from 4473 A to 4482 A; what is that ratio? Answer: 1.4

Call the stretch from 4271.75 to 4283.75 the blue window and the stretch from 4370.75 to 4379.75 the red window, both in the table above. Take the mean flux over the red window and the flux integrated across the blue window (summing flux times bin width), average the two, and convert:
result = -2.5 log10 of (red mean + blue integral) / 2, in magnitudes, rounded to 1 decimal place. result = -6.0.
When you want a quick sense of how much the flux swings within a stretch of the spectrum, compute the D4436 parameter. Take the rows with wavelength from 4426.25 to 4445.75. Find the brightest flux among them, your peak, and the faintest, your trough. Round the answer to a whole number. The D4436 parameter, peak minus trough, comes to 10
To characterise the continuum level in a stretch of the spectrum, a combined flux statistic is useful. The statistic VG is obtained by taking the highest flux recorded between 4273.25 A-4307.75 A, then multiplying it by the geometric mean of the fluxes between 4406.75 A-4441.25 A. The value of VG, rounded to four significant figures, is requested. 1817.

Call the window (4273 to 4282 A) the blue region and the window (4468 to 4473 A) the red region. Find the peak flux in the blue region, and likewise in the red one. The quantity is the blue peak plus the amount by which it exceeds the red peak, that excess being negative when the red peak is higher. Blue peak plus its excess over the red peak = 44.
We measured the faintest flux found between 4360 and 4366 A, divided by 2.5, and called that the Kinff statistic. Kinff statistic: 15.8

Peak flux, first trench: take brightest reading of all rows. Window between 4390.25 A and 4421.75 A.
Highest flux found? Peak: 44.16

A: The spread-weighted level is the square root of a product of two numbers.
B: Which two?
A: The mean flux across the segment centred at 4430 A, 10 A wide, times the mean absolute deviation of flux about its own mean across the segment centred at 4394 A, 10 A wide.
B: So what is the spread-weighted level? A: 9.7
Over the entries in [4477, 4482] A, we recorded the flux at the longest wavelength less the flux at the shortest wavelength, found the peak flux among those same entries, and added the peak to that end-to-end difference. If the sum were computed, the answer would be 38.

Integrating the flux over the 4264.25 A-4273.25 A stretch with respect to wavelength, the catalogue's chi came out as 360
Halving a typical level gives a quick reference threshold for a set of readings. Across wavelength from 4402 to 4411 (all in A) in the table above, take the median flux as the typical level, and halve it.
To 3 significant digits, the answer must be 20.7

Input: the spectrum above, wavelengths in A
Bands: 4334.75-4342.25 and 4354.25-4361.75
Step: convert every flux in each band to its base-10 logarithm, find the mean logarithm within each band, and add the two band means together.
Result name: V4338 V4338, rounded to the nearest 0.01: 3.03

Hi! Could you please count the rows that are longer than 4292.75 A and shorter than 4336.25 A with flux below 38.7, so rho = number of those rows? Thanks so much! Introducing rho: 15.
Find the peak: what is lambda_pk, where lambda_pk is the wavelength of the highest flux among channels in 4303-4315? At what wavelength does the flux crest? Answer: 4314.5 A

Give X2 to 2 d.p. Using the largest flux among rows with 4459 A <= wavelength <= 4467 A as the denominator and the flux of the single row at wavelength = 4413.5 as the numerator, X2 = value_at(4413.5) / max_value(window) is 0.93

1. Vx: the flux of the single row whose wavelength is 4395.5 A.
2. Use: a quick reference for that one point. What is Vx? 36.79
